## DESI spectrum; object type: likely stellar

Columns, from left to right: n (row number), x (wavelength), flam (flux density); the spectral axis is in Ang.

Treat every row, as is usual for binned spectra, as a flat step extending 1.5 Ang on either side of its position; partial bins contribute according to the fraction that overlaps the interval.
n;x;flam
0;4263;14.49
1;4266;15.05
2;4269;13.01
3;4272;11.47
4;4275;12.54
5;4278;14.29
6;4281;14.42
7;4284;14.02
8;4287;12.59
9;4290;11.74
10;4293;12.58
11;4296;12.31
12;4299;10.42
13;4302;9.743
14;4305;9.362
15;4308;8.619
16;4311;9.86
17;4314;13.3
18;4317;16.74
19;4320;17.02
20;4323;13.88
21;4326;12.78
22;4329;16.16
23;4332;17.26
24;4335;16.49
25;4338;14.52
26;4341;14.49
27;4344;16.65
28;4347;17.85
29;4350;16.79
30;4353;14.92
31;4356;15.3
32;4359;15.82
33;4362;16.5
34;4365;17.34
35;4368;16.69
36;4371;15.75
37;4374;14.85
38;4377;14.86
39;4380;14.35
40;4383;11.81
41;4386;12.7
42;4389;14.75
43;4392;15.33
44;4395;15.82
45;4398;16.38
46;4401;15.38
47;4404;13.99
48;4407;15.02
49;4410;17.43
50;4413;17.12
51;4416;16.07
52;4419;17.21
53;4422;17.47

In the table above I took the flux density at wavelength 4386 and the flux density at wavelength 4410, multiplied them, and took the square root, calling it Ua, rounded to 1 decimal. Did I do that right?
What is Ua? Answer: 14.9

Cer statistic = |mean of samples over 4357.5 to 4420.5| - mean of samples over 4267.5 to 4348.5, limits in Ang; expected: 2.0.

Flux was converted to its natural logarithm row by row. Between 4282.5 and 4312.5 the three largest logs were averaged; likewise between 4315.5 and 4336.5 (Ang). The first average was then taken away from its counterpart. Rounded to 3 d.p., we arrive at 0.265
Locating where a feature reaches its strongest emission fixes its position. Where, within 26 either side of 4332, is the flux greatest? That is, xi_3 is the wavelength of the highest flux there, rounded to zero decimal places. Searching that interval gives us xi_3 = 4347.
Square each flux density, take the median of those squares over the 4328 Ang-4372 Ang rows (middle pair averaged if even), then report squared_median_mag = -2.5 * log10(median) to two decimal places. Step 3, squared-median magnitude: -6.09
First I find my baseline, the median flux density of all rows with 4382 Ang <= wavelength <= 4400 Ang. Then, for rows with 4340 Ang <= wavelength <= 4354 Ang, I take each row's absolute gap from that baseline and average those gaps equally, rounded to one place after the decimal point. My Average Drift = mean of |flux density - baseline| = 1.4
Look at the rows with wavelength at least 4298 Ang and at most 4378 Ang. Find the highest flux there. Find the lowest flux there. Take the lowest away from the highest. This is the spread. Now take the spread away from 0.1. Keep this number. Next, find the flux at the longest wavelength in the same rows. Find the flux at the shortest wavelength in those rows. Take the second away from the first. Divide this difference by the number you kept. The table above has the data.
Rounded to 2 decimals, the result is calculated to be -0.49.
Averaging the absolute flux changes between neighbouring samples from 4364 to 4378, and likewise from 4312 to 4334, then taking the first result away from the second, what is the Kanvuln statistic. 1.4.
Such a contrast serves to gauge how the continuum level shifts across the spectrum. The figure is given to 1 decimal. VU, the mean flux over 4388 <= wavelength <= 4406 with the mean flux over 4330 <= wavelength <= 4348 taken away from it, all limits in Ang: -0.9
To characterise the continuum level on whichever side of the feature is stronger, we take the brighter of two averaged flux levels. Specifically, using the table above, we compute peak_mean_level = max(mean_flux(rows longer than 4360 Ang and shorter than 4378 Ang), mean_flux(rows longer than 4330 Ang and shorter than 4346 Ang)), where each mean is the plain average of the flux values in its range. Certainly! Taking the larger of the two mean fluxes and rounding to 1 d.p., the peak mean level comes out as 16.0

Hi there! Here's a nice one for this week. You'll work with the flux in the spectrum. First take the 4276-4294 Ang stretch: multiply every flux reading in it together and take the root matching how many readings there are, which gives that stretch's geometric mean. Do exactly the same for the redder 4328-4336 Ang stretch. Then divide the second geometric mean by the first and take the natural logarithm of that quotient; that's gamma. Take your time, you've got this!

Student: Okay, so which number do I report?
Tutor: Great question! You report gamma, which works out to 0.2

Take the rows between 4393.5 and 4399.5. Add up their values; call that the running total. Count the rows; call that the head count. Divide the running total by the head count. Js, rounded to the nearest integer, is 16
